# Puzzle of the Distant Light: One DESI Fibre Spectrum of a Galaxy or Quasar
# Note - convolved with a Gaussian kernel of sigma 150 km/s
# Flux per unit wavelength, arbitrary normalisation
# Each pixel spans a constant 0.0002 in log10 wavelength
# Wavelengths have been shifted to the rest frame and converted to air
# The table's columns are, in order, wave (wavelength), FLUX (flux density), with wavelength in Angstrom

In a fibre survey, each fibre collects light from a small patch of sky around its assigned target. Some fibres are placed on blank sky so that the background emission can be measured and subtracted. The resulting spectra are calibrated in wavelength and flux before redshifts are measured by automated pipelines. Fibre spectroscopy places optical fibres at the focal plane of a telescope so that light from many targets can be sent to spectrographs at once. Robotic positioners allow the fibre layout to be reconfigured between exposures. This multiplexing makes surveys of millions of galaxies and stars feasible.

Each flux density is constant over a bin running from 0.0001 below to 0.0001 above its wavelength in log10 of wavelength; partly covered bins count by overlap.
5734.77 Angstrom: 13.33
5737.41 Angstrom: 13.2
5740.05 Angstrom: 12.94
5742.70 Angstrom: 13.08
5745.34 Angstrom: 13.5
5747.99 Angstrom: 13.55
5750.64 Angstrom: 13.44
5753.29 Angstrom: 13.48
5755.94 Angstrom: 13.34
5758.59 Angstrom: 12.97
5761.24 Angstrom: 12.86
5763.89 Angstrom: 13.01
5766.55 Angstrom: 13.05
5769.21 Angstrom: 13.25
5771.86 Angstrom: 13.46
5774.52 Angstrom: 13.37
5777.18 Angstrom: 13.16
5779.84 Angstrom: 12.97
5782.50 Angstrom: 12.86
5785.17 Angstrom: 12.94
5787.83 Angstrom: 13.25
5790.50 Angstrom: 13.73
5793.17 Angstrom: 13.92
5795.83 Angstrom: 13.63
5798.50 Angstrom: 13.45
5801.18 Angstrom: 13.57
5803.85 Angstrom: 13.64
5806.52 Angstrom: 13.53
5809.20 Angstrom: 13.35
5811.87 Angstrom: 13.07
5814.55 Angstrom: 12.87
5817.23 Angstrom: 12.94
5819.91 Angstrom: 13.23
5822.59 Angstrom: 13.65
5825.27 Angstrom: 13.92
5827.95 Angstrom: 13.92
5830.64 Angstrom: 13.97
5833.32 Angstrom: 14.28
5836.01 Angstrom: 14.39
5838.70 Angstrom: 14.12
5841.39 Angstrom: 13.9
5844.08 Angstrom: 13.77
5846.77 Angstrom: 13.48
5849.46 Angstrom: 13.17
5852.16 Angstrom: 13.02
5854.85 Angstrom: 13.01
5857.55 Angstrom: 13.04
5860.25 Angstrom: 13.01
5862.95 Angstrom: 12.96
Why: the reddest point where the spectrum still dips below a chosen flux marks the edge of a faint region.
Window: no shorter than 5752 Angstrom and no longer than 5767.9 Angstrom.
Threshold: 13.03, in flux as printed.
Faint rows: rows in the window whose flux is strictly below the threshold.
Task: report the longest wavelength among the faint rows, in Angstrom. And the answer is 5763.89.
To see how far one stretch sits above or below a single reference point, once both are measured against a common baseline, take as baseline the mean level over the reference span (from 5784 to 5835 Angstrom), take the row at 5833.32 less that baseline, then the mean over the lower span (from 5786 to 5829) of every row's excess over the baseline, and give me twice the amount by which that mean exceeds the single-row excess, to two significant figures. -1.6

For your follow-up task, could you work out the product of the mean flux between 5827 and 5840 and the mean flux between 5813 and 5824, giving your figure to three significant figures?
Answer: 186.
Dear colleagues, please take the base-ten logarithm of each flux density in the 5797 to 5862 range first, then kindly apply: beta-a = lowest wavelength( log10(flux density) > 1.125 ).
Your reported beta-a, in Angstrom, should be 5798.50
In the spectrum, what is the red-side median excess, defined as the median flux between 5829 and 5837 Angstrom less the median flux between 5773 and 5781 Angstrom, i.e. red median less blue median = 1.1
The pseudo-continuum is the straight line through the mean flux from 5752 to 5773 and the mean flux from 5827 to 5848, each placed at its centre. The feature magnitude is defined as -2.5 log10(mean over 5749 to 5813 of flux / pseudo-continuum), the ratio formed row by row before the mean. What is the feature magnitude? 0.006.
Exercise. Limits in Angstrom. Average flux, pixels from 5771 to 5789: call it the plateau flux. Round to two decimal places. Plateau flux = 13.14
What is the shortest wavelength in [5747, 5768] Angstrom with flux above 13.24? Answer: 5747.99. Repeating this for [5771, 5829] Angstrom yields 5771.86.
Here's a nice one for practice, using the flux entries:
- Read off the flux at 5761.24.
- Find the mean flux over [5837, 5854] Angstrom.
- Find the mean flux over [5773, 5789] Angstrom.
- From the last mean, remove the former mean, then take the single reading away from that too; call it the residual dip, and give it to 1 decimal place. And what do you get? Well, -13.3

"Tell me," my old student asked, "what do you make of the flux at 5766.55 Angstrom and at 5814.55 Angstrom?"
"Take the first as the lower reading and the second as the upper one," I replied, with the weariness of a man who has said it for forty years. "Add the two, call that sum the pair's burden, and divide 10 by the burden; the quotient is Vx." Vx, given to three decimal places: 0.386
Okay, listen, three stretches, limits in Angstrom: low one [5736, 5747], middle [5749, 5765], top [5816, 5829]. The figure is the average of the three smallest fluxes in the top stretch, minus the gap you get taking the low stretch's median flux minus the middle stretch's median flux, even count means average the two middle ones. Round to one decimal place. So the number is 13.3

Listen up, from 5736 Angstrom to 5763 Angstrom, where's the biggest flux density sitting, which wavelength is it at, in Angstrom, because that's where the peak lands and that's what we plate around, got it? 5747.99 Angstrom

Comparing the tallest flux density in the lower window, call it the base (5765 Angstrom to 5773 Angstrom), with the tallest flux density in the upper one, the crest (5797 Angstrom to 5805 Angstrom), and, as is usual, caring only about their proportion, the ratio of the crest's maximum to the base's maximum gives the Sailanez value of 1.013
